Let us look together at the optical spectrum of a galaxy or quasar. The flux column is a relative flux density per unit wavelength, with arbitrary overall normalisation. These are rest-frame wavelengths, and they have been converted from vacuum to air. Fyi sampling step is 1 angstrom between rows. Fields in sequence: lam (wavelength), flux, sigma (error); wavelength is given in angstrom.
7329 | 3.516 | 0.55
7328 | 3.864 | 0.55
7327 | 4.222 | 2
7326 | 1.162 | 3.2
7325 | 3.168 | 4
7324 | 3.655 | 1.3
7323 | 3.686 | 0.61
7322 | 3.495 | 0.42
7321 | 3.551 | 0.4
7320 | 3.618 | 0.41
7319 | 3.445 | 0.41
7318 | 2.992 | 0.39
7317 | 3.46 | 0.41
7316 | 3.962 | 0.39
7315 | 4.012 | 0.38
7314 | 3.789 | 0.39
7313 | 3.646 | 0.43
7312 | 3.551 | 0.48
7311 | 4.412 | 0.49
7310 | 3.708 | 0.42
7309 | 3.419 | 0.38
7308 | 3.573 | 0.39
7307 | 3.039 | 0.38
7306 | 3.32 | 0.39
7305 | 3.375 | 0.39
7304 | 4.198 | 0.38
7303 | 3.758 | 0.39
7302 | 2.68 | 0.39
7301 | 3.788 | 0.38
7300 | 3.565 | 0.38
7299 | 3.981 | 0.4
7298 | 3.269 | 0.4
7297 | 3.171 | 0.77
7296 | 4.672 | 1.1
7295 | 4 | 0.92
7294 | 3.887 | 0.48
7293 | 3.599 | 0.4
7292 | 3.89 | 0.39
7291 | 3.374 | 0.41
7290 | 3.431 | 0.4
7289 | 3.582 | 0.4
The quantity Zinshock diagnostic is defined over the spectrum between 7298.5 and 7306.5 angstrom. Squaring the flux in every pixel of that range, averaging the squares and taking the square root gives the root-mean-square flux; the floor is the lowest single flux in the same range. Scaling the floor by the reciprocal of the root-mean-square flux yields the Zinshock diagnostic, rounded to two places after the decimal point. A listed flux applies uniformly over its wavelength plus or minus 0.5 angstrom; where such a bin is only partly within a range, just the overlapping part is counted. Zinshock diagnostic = 0.74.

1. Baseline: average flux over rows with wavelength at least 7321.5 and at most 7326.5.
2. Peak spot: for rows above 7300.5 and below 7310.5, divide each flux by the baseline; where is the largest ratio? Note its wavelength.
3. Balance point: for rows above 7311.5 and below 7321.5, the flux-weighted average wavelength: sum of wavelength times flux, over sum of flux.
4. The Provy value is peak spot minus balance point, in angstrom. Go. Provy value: -12.4 angstrom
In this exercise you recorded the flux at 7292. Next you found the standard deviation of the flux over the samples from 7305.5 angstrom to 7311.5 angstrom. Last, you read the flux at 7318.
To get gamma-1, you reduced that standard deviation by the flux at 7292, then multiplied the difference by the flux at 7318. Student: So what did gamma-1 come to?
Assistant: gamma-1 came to -10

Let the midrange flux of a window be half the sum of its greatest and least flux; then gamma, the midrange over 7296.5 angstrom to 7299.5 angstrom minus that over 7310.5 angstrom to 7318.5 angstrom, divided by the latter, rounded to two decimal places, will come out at -0.03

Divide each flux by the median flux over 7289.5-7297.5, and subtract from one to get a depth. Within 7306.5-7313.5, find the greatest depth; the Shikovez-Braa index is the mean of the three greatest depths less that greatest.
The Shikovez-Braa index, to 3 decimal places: -0.079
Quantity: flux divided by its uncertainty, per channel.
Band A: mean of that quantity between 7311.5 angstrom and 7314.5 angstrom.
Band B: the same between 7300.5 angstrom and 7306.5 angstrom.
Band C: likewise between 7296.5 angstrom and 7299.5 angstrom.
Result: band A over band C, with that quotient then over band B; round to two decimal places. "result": 0.13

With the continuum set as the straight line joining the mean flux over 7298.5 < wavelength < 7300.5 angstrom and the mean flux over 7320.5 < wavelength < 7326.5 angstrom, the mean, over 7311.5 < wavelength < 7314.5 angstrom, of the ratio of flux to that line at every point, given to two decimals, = 1.08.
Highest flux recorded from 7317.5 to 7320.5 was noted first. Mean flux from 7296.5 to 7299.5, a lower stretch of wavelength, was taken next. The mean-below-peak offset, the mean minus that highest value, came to -0.14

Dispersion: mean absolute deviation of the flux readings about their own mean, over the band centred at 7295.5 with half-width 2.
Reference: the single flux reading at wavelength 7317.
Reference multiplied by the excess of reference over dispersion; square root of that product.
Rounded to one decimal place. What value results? 3.3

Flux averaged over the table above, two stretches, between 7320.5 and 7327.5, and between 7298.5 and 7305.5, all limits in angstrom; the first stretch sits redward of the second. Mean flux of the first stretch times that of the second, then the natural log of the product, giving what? 2.474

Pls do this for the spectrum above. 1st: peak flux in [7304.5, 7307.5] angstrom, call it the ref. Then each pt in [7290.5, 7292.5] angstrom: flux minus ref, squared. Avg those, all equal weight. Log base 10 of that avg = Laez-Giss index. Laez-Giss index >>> -0.88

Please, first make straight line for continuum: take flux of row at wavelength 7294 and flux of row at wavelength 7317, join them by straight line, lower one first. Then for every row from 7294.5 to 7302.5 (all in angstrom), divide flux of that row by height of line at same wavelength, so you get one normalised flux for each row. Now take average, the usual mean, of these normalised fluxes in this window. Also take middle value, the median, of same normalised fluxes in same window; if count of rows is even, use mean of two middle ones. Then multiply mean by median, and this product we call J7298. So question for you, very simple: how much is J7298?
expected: 0.93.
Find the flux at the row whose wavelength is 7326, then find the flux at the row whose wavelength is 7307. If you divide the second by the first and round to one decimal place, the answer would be 2.6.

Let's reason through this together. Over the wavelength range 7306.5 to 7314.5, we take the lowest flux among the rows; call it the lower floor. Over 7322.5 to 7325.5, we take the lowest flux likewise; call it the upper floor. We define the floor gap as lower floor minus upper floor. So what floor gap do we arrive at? -0.13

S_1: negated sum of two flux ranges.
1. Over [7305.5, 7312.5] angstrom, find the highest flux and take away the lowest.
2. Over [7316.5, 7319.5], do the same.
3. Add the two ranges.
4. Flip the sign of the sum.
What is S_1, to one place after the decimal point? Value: -1.8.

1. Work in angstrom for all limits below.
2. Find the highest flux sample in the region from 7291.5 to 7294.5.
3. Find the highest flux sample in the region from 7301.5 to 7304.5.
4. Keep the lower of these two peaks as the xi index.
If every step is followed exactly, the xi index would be 3.9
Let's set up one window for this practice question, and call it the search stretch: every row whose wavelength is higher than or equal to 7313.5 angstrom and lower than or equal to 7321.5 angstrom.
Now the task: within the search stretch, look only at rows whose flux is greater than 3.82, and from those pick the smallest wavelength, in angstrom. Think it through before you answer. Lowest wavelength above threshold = 7315 angstrom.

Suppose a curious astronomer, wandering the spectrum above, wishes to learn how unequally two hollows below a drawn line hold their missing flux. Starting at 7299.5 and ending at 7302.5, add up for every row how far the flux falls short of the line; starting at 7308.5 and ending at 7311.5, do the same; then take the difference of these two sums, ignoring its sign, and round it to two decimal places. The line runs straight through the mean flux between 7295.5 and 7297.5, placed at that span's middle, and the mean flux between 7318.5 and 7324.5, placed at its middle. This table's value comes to 1.88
